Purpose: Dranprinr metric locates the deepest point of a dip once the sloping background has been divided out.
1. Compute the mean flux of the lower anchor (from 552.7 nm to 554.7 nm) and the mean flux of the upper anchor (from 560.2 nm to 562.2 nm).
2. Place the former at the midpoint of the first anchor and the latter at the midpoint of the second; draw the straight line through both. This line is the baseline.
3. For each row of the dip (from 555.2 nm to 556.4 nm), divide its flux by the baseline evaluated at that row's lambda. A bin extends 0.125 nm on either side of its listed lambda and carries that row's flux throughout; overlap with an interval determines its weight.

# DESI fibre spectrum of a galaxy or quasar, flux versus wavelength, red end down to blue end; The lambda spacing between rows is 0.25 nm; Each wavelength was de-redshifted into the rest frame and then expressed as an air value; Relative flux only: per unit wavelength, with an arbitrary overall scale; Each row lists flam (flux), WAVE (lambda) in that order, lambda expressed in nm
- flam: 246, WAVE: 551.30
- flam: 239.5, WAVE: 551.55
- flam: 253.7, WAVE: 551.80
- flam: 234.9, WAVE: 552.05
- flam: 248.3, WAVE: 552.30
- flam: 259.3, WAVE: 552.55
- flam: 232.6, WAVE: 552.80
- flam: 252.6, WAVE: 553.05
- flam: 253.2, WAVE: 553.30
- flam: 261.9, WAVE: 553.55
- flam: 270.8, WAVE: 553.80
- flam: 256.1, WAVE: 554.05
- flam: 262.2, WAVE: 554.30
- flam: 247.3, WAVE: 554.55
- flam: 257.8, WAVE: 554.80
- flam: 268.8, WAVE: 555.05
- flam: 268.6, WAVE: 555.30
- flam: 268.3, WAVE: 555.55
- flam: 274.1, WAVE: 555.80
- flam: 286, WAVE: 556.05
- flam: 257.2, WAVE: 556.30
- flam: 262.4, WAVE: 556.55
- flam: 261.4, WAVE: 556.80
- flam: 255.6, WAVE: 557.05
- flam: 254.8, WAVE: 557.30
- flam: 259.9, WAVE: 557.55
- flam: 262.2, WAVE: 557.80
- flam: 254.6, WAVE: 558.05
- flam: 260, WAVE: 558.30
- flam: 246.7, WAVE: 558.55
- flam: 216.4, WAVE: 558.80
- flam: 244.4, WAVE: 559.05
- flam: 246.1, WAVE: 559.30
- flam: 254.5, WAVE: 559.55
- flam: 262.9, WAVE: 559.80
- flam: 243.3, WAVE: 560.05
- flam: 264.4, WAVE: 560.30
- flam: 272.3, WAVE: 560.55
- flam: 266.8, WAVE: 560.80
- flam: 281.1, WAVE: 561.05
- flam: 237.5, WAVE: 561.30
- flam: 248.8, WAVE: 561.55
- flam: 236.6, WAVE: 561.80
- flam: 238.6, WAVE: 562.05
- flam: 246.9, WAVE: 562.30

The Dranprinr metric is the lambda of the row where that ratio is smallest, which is 556.30 nm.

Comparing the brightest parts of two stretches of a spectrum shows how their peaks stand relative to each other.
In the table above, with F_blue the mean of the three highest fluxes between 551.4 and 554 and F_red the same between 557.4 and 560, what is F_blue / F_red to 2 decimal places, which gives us 1.01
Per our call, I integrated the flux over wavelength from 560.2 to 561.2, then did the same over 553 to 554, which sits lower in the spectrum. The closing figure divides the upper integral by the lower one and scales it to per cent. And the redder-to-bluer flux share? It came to 104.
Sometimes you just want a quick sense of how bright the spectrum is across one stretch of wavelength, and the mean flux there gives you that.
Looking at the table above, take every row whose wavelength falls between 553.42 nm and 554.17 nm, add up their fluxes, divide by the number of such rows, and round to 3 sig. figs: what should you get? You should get 263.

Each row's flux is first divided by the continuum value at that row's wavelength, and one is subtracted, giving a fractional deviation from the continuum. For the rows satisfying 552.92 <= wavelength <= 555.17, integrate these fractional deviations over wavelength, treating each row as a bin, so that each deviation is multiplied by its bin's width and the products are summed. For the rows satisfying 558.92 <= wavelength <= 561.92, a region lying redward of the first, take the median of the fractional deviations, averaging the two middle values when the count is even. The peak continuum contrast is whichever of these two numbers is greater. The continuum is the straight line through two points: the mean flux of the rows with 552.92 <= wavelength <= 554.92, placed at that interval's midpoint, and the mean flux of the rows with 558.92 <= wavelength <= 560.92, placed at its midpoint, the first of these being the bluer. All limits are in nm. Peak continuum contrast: 0.011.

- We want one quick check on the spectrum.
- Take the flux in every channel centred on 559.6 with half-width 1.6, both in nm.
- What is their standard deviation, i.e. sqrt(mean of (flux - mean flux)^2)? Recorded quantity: 16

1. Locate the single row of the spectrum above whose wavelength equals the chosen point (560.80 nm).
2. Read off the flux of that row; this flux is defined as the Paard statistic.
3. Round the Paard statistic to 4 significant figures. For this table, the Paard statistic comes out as 266.8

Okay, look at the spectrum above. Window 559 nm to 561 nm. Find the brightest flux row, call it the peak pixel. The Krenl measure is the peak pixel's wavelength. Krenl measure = 560.55 nm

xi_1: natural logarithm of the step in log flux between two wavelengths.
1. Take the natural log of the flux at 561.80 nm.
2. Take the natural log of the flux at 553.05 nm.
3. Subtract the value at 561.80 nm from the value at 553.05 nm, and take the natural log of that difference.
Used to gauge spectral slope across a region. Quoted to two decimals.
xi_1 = -2.73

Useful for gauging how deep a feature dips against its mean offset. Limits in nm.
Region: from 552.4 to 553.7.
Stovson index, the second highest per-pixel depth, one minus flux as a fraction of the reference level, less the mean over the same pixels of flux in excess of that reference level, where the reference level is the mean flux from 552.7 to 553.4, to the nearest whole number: -6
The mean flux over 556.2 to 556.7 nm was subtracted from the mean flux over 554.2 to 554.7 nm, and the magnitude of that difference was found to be 5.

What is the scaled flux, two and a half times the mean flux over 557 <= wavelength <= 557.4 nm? 638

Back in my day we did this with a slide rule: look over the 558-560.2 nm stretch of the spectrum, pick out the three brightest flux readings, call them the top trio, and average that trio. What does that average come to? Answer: 259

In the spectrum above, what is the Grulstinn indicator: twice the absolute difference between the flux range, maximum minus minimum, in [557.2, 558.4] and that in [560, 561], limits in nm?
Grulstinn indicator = 43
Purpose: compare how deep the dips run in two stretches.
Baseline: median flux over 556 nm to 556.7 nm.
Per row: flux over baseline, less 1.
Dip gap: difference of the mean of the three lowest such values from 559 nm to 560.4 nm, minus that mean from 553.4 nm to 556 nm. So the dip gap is -0.035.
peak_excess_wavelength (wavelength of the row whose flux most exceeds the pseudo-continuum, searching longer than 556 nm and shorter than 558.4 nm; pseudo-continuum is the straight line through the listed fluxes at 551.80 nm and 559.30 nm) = 556.05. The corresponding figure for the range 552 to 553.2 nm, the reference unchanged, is 552.55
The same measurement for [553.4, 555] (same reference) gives 553.80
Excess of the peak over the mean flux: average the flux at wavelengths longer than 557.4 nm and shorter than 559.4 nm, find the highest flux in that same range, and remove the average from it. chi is 13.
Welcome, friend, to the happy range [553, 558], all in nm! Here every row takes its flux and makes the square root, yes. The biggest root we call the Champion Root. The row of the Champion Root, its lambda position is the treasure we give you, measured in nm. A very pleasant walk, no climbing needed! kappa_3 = 556.05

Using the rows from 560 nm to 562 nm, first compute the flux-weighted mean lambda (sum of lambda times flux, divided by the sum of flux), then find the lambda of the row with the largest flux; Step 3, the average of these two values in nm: 560.98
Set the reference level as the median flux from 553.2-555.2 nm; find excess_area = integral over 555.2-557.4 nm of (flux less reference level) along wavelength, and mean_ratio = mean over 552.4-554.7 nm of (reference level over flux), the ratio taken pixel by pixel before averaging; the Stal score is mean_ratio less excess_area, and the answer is -11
